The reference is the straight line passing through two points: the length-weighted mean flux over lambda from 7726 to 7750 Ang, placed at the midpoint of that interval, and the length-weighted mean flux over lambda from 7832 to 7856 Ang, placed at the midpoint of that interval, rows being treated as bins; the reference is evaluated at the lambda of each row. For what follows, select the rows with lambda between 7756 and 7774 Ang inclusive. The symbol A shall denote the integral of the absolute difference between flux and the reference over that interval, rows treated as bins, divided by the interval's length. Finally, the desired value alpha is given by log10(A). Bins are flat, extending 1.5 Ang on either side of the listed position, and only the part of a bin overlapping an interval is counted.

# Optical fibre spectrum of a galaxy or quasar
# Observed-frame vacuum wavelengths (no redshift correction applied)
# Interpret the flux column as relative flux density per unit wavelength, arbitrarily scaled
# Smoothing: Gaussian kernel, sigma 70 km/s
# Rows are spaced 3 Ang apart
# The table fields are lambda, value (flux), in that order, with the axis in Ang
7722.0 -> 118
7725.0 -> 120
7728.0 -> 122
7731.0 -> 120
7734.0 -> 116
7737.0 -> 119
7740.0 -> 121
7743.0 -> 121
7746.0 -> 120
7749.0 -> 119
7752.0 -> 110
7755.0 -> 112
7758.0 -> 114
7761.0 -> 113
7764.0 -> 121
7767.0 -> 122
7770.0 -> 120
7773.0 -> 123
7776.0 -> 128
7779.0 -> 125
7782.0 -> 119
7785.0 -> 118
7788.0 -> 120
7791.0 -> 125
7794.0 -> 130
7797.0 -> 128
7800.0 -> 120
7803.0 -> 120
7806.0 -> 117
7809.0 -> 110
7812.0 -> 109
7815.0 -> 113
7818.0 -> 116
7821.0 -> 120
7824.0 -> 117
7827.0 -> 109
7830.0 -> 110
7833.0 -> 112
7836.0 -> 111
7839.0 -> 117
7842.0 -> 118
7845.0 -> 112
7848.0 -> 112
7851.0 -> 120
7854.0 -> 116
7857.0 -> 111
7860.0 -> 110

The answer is 0.594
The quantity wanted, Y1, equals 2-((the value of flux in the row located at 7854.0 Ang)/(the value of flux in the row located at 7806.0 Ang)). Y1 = 1.009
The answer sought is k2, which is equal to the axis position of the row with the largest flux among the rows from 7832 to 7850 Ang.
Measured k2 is 7842.0 Ang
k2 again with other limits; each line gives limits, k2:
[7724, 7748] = 7728.0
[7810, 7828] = 7821.0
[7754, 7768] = 7767.0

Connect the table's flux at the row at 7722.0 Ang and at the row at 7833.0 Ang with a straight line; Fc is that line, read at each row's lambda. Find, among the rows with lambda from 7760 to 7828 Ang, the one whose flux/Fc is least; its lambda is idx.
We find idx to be 7812.0 Ang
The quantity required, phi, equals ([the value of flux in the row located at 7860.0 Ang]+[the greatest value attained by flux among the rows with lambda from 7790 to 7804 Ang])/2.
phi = 120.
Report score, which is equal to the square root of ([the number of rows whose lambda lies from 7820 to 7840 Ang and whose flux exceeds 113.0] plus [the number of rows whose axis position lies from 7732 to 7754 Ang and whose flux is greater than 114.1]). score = 3.00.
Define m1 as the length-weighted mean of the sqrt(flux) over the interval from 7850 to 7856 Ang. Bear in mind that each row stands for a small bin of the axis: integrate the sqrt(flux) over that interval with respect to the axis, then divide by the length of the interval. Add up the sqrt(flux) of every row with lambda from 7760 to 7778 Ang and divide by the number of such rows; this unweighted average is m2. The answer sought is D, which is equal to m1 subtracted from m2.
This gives 0.18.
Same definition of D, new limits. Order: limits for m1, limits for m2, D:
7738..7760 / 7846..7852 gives -0.03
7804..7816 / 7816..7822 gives 0.26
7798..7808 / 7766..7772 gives 0.09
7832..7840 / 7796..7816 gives 0.16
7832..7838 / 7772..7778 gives 0.62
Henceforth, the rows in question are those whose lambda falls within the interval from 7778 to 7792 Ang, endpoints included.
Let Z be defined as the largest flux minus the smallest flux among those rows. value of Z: 7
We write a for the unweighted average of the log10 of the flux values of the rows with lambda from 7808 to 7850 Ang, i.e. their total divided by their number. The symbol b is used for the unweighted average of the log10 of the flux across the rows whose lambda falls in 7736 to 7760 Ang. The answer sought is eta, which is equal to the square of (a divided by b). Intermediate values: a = 2.05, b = 2.07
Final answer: 0.987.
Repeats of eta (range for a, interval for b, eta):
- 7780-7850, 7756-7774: 0.992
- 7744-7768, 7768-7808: 0.979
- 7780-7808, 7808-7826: 1.028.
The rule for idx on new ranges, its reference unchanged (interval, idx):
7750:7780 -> 7752.0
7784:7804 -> 7785.0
